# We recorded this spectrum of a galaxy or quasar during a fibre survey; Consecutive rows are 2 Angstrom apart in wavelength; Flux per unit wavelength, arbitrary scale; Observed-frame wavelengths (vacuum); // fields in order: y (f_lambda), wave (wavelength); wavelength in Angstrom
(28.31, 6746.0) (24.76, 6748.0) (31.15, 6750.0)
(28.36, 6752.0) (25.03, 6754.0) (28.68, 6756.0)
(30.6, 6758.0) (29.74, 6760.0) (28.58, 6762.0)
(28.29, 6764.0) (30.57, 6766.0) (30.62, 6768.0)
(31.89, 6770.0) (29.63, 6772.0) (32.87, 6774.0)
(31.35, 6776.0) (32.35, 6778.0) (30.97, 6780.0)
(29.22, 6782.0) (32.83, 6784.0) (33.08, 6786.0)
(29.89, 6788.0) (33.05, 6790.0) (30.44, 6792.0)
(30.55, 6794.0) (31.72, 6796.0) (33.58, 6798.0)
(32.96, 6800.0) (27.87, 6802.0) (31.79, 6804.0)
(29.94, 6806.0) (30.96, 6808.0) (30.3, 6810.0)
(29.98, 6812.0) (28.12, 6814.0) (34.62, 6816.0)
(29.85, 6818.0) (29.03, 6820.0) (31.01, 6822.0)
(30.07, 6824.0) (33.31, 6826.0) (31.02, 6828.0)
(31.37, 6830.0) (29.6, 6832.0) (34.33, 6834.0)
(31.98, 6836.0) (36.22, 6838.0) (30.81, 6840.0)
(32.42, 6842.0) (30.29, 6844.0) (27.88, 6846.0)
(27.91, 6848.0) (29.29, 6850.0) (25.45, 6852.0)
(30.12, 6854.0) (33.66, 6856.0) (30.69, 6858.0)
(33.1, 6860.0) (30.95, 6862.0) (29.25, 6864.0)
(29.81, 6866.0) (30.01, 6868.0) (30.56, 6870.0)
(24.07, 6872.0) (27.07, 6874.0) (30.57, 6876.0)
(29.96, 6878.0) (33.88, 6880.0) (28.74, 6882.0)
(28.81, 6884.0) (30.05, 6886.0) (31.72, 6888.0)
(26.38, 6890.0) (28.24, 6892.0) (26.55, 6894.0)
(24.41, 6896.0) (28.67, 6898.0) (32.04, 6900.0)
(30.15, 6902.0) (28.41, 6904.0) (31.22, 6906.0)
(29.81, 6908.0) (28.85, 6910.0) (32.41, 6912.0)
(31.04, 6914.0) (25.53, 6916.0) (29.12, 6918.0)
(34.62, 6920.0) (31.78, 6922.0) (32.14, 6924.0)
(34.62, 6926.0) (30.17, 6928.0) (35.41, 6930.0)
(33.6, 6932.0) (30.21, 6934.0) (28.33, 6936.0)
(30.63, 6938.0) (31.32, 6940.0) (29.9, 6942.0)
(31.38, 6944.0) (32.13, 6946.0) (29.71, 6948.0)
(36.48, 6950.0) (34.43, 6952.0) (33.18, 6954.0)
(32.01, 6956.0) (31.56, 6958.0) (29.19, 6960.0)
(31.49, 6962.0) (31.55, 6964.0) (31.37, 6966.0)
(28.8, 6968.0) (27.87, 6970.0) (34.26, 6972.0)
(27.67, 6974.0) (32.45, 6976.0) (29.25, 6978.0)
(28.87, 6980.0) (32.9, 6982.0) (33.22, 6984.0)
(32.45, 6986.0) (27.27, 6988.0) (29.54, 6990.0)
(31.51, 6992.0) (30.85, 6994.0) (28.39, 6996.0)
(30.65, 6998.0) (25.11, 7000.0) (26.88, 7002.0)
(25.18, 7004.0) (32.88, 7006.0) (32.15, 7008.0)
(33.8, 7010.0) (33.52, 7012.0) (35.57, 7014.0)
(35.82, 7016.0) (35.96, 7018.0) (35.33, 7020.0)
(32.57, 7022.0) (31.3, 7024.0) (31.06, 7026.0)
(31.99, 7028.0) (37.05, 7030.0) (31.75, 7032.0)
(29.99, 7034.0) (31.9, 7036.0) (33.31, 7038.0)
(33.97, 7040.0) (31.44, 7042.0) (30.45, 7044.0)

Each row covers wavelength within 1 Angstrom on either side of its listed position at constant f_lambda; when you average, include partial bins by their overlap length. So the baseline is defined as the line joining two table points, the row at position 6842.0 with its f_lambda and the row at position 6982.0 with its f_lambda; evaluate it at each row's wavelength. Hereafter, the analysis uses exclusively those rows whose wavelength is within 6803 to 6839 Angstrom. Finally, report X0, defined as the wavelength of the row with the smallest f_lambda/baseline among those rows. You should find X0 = 6814.0 Angstrom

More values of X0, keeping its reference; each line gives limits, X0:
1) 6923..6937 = 6936.0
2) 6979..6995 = 6988.0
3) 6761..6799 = 6764.0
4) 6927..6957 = 6936.0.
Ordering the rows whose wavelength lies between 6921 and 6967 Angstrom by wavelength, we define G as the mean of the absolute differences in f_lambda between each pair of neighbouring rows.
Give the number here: 2.1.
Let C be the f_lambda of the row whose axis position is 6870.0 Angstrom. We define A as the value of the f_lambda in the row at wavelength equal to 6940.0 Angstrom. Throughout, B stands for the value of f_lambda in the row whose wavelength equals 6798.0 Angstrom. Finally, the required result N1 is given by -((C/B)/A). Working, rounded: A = 31.32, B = 33.58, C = 30.56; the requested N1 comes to -0.0291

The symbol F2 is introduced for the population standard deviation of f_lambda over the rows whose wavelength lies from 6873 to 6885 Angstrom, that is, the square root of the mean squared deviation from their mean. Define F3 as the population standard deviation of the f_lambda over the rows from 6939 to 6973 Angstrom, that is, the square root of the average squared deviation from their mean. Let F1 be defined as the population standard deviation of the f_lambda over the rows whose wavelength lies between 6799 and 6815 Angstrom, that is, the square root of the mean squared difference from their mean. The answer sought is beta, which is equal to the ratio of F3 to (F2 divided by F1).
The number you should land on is 1.6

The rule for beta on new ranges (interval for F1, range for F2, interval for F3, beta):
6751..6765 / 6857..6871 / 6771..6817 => 2.4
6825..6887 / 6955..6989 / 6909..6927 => 3.3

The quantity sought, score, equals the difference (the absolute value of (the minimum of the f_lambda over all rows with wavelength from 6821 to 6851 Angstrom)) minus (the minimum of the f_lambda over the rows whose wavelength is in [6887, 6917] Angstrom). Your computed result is 3.5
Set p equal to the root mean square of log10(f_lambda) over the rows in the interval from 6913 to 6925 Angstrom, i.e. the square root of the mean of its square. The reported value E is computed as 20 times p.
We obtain 29.7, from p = 1.49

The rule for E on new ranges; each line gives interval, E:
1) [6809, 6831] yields 29.8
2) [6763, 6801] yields 29.9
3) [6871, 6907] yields 29.2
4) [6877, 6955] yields 29.7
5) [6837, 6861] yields 29.7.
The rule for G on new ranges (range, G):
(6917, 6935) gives 3.3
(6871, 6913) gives 2.5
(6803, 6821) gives 2.2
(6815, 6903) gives 2.5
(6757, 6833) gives 1.9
